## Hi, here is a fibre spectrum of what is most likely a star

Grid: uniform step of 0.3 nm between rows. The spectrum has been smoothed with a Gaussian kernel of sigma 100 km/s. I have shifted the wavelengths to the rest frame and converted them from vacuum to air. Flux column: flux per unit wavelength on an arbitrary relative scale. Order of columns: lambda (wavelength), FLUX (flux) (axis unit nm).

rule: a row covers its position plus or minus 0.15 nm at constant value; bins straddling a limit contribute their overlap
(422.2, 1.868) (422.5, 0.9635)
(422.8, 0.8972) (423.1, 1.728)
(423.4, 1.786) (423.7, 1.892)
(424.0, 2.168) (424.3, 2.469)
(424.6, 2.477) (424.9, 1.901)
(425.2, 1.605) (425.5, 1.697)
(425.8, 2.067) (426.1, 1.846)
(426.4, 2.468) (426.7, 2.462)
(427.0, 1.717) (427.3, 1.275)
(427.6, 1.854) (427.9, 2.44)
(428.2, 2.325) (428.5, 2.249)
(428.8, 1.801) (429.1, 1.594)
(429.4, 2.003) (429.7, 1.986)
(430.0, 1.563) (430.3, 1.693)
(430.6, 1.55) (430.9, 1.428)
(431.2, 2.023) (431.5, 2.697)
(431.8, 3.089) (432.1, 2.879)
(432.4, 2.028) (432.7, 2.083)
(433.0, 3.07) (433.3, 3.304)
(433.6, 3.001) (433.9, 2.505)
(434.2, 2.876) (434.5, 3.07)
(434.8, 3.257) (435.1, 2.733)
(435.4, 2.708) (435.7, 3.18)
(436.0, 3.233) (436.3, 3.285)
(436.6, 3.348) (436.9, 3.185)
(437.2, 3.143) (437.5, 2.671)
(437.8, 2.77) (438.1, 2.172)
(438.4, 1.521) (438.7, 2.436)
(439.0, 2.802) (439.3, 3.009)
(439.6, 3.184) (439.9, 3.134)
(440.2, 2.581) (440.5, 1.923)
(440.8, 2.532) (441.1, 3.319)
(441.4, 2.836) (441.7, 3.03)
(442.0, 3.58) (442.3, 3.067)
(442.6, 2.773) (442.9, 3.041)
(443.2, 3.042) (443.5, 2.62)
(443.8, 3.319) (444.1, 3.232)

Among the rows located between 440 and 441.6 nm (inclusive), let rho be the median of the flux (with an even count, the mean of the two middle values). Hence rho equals 2.58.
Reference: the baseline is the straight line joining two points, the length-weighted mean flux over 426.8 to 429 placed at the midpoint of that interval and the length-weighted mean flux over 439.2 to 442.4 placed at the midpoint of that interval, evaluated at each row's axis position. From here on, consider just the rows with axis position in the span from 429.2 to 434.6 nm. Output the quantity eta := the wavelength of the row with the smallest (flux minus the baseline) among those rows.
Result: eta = 430.9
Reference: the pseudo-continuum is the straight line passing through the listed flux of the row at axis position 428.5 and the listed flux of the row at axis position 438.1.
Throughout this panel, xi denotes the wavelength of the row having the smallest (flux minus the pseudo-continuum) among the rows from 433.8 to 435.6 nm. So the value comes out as 433.9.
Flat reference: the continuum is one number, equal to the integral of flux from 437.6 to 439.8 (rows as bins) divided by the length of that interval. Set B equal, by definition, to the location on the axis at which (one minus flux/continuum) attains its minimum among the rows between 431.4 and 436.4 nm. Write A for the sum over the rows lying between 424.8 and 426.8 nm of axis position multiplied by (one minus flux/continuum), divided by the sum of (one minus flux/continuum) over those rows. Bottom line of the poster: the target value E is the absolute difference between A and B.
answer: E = 7.77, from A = 425.53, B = 433.3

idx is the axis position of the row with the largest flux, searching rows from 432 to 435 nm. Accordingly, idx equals 433.3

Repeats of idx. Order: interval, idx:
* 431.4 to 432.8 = 431.8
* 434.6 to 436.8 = 436.6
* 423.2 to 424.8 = 424.6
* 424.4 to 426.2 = 424.6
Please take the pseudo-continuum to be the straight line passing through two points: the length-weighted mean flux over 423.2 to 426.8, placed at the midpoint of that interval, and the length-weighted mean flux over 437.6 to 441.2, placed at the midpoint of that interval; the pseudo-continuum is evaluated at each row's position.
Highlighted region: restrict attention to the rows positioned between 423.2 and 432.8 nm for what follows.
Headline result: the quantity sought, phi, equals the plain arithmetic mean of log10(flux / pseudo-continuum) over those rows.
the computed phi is -0.038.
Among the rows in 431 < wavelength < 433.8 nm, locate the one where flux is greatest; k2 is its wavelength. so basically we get 433.3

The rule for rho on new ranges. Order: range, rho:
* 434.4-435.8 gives 3.07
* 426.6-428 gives 1.85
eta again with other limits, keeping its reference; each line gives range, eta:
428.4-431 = 430.9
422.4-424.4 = 422.8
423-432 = 430.9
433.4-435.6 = 433.9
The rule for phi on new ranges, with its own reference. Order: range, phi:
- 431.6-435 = 0.071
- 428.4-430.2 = -0.079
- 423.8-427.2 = -0.005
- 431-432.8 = 0.019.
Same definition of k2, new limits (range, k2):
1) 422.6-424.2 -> 424.0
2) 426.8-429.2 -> 427.9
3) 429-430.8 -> 429.4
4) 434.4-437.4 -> 436.6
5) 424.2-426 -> 424.6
